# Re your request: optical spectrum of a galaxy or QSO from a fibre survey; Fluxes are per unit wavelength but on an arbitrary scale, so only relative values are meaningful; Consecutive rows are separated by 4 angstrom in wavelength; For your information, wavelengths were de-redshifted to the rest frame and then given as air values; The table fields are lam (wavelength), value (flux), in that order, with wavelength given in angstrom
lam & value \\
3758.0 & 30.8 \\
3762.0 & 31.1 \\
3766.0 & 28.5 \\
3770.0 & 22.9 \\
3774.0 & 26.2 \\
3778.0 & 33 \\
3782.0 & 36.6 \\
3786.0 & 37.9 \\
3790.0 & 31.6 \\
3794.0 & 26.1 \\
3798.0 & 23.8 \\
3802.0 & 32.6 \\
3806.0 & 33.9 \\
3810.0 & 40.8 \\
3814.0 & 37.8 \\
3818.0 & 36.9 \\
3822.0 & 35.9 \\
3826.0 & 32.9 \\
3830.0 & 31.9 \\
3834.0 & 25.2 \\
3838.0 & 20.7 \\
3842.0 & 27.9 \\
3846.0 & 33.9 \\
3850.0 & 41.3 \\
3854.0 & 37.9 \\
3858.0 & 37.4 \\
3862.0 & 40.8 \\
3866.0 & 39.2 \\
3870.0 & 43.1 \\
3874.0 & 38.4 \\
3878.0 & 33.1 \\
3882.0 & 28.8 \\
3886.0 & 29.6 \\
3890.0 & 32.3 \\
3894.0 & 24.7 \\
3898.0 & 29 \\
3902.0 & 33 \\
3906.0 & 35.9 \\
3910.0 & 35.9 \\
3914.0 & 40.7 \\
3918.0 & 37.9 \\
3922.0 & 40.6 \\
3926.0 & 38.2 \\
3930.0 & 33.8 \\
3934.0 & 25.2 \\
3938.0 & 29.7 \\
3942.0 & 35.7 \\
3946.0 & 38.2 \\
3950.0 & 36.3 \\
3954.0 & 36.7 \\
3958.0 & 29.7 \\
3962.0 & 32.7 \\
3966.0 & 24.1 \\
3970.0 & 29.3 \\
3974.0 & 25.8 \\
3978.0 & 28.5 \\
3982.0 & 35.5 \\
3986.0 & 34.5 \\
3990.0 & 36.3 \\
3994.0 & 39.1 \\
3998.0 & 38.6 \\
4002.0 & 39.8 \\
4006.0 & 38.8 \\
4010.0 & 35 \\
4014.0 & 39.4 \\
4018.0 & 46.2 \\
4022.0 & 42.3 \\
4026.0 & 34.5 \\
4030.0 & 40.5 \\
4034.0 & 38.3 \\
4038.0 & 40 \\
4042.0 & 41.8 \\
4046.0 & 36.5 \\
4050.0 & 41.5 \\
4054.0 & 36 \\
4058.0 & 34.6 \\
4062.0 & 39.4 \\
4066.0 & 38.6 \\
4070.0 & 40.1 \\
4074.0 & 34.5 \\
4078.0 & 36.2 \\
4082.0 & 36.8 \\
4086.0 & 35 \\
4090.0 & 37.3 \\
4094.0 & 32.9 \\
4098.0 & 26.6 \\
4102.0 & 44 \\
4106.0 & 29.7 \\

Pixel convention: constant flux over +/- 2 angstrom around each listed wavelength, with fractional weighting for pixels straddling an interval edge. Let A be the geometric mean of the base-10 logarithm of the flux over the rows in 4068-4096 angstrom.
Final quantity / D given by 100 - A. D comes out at 98.4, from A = 1.56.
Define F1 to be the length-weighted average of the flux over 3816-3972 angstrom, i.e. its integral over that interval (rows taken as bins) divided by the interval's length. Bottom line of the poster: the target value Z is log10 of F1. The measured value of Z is 1.528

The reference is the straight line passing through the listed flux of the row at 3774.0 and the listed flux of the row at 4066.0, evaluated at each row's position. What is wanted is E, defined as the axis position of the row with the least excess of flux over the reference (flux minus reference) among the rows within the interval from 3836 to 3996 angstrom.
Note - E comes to 3966.0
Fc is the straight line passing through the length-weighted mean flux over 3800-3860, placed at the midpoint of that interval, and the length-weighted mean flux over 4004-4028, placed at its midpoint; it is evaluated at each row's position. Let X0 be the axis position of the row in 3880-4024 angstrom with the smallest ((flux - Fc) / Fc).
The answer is 3966.0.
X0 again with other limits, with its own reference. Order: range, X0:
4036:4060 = 4058.0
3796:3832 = 3798.0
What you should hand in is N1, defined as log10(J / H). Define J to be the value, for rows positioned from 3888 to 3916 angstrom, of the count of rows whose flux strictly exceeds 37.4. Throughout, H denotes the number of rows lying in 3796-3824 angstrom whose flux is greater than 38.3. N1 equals 0.0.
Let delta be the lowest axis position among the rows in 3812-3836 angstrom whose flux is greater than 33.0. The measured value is 3814.0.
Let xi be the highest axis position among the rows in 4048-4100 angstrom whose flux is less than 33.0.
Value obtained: 4098.0 angstrom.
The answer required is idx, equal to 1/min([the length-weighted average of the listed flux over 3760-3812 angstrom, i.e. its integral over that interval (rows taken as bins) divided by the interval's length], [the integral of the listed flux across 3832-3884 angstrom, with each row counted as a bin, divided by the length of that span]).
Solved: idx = 0.0321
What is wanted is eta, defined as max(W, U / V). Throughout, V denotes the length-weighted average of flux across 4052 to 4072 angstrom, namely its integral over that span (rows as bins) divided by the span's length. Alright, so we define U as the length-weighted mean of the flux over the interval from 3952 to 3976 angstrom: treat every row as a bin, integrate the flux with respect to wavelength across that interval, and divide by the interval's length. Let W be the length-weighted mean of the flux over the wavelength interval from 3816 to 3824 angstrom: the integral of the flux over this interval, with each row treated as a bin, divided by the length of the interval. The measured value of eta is 36.4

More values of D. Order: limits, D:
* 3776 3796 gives 98.5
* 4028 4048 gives 98.4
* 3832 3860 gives 98.5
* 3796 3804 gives 98.6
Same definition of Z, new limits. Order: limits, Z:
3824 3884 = 1.534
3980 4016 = 1.573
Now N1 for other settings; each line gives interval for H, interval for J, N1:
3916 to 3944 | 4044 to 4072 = 0.6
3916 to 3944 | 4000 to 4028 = 0.7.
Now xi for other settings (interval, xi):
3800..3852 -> 3842.0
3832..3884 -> 3882.0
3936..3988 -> 3978.0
